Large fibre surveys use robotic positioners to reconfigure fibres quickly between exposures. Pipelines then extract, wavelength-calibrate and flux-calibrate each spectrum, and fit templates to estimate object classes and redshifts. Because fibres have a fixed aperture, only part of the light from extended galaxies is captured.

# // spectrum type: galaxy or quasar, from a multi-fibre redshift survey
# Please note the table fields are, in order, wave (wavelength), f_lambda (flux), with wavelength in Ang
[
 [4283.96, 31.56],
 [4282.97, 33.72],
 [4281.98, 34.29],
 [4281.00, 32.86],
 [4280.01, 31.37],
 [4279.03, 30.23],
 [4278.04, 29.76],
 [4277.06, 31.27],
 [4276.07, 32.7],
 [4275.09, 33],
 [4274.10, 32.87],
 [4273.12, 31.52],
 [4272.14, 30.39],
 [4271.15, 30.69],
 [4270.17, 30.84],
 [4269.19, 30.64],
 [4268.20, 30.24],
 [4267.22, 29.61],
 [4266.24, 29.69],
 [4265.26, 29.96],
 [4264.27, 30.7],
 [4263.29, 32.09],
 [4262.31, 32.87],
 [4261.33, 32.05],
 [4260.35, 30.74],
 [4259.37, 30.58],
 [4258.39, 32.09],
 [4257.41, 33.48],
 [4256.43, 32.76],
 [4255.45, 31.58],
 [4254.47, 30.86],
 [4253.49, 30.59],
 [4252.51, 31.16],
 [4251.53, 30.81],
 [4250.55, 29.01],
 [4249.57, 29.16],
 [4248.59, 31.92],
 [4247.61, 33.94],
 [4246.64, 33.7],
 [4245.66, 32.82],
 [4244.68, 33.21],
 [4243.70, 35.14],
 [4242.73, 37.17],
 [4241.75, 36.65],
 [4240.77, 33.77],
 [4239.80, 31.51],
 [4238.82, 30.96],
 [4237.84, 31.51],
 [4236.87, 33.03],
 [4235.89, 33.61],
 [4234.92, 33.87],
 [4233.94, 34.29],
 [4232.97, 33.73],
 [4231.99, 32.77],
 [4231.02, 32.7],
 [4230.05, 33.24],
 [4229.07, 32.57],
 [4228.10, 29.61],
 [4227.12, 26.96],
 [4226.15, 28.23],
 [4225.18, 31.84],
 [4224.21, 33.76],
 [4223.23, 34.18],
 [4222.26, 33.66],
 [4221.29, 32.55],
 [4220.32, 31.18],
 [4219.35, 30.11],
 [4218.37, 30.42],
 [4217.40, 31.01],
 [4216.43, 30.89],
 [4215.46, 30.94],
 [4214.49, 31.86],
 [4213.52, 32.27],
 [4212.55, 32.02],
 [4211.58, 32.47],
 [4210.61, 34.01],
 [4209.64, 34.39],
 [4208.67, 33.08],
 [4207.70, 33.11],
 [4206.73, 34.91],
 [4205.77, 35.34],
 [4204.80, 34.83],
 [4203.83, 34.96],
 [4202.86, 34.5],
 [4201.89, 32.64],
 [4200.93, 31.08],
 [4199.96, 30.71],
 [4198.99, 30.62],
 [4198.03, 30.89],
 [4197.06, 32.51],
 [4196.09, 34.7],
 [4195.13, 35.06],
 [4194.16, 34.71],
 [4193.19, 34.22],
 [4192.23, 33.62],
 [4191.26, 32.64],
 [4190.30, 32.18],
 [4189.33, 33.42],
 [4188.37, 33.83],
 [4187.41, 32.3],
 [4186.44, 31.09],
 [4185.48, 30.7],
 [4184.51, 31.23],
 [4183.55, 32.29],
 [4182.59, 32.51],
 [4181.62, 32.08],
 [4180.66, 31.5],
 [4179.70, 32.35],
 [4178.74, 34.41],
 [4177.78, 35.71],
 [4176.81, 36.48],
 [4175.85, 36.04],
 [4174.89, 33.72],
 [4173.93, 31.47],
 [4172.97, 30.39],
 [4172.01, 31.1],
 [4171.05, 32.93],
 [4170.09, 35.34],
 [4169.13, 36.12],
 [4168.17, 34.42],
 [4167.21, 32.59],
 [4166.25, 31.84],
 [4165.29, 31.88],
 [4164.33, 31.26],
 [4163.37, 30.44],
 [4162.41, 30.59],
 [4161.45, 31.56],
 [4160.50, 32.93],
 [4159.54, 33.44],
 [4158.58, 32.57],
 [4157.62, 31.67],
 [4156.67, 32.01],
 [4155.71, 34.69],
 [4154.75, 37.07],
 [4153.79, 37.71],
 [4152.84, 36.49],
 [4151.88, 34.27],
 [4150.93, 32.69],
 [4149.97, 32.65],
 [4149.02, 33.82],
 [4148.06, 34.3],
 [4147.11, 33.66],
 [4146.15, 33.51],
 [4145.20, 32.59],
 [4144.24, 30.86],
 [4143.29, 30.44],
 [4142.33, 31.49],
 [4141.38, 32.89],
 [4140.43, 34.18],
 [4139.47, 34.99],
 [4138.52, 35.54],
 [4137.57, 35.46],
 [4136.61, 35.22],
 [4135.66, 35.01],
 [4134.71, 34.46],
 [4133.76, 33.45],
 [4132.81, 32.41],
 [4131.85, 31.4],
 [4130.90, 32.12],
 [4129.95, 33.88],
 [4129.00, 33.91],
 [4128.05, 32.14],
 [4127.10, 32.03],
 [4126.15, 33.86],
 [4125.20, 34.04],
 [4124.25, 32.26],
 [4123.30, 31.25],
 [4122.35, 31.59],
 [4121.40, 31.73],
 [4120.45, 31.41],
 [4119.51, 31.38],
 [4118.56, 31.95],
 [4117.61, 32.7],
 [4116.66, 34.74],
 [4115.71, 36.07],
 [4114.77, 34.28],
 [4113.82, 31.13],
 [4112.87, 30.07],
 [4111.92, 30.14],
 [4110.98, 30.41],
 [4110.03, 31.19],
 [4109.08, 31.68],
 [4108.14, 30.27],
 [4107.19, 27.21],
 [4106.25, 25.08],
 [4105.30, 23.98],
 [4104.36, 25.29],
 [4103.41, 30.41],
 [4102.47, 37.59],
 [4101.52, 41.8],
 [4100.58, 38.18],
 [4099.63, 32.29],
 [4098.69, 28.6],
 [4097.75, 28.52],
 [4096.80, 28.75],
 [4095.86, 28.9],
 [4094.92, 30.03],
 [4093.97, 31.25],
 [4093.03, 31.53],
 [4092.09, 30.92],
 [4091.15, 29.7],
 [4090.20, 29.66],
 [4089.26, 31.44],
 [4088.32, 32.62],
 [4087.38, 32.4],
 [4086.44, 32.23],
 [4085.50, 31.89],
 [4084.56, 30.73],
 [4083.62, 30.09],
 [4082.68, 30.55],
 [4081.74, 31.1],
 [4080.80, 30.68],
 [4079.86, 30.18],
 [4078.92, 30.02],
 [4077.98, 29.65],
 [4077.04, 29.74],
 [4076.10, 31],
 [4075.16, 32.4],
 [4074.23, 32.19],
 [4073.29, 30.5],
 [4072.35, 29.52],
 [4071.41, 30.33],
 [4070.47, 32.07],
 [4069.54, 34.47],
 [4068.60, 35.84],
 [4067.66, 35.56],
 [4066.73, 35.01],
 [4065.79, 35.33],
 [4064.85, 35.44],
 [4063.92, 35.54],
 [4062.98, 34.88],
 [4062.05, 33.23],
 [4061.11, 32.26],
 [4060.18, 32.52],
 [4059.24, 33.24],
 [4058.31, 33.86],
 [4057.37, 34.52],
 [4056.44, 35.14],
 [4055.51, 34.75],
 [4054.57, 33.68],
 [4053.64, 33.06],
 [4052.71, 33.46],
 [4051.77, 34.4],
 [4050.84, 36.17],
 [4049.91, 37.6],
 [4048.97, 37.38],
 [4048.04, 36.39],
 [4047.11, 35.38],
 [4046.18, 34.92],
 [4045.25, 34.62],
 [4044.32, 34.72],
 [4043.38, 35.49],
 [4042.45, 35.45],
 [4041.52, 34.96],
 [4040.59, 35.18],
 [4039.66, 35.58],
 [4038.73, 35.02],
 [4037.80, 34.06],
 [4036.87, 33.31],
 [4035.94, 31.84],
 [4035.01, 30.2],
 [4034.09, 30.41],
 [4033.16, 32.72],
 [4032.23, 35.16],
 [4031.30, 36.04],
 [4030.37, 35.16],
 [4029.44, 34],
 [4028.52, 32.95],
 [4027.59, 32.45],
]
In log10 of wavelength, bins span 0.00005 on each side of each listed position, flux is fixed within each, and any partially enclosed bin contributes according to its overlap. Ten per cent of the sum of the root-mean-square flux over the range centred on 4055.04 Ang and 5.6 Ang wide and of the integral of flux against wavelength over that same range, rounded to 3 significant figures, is 22.5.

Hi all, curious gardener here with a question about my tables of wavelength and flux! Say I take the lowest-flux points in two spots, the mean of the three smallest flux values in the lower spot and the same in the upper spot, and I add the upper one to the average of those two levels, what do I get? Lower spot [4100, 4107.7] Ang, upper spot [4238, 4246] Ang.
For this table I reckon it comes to 60.0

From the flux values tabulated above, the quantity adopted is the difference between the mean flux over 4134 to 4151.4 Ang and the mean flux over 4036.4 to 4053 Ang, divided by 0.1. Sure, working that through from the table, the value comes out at -16.9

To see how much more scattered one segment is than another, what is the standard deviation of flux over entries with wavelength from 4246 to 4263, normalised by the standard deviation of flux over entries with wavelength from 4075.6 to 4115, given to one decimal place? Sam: 0.5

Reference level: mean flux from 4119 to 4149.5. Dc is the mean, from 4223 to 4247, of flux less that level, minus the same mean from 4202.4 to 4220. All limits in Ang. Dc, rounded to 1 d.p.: 0.0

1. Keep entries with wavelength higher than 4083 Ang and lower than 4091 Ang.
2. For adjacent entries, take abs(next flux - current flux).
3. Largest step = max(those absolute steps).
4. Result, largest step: 1.78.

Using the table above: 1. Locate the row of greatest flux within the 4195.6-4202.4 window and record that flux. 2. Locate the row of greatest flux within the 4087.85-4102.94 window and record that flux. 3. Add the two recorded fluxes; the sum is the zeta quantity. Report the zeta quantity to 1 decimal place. 76.5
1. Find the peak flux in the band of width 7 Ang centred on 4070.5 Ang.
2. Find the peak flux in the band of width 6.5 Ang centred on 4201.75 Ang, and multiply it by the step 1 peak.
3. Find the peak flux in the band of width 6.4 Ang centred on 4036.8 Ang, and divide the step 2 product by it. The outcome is 35.2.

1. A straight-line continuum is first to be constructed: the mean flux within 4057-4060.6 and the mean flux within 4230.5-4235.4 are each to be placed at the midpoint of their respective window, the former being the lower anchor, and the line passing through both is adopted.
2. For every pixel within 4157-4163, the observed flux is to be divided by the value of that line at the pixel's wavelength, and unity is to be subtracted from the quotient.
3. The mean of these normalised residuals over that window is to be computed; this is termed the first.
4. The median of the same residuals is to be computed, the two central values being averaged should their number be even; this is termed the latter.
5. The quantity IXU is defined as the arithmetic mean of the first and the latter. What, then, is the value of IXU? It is -0.041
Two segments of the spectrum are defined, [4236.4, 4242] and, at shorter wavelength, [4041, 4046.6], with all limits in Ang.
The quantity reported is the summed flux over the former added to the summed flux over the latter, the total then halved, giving 204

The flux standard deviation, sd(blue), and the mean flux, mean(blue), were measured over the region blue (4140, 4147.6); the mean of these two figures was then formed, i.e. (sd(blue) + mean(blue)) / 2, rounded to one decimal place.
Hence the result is 16.9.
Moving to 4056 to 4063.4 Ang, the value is 17.4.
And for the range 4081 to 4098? 16.0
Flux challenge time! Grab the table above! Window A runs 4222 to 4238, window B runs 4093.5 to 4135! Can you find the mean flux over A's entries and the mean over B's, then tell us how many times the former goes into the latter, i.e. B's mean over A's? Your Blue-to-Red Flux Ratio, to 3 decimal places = 0.981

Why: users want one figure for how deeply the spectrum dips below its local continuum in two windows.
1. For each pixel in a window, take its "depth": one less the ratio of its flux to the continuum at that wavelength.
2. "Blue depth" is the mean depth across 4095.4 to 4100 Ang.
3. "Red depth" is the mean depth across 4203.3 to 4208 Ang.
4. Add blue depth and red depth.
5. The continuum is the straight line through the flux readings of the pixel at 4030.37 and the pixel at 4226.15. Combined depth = -0.09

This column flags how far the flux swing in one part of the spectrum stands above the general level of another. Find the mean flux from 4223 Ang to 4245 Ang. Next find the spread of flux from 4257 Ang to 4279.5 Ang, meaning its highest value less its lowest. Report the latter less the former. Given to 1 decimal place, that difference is -28.9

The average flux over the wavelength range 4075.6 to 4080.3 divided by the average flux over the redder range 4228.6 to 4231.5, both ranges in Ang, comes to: 0.92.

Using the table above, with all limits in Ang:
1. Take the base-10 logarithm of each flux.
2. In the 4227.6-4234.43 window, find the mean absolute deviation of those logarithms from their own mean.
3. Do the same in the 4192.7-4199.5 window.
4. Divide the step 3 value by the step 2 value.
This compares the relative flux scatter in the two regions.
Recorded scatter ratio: 1.7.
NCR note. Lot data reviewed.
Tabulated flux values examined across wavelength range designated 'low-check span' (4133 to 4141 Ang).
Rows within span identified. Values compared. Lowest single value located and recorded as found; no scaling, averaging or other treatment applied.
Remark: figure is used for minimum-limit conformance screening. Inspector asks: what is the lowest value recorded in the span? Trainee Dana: 33.45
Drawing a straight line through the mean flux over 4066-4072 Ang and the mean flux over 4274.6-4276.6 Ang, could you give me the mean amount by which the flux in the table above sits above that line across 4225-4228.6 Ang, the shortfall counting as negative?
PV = -4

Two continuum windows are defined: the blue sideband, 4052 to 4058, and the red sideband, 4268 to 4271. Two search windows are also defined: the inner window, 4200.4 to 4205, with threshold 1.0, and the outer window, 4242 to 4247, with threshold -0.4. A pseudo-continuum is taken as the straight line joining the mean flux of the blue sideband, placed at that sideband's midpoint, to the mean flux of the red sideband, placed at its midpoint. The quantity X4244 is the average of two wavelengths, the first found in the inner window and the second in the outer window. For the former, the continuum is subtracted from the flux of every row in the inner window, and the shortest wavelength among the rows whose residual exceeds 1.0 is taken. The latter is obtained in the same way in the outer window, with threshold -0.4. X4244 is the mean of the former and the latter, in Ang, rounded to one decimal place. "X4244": 4222.8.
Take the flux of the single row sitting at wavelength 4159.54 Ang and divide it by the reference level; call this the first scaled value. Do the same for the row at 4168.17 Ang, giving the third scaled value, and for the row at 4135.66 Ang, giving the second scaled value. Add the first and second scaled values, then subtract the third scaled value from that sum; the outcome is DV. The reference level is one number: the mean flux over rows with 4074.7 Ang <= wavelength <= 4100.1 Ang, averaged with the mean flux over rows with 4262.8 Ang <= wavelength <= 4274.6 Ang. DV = 1.11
